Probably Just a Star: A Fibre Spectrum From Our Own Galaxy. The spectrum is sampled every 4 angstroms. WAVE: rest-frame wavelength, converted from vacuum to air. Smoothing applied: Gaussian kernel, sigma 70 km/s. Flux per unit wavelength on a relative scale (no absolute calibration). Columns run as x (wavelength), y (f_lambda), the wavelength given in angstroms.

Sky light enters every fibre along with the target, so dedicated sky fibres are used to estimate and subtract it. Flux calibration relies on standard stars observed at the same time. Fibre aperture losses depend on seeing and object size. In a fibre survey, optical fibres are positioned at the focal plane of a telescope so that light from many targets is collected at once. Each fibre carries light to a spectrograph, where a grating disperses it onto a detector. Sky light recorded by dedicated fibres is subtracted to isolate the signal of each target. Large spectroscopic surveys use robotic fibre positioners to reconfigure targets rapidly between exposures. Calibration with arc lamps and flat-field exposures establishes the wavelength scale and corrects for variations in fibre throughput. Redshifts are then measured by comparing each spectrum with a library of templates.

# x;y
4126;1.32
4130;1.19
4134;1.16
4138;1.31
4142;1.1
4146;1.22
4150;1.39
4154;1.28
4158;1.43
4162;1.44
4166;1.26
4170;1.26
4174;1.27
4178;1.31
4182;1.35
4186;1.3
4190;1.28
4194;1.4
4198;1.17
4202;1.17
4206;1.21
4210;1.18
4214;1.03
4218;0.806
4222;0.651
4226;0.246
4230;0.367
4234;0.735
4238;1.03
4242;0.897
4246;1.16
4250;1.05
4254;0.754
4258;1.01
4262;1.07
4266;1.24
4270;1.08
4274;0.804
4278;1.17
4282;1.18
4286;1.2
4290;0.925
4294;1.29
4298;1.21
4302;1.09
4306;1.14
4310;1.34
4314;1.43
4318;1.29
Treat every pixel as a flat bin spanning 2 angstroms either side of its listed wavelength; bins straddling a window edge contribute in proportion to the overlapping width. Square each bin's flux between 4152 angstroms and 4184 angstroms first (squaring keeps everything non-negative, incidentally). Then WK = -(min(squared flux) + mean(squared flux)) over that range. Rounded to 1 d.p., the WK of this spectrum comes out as -3.3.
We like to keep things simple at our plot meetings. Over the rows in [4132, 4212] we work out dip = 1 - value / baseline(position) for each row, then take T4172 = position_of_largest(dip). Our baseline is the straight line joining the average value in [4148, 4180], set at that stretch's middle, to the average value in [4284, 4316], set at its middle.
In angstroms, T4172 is 4142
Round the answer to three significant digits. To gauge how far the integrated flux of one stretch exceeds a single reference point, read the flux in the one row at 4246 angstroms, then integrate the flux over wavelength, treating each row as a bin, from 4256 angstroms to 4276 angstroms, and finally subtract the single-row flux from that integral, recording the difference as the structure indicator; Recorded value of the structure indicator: 19.7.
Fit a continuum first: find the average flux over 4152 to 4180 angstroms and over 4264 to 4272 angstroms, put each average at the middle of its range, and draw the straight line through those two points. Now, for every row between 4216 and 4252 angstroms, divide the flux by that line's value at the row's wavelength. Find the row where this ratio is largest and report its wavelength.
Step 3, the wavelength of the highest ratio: 4246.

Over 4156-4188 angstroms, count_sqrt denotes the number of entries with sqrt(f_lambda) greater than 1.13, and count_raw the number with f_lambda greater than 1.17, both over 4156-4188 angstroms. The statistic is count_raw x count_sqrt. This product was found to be 40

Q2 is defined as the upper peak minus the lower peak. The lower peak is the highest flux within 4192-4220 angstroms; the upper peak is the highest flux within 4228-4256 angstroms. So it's -0.24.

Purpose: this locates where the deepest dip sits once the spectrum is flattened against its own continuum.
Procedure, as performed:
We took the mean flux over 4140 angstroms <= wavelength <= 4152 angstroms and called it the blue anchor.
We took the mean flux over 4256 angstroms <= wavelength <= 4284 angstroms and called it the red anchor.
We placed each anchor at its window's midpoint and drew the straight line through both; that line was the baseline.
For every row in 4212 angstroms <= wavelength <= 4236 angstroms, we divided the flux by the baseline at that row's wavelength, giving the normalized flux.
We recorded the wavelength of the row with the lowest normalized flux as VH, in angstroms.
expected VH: 4226 angstroms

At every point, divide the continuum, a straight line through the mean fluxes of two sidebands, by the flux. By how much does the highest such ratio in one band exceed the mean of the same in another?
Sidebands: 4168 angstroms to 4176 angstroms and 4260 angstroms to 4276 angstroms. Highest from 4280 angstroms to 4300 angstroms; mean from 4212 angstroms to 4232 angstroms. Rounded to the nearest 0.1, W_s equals -1.3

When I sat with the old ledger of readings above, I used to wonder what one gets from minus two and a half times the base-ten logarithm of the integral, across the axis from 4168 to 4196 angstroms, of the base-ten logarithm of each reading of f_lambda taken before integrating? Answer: -1.3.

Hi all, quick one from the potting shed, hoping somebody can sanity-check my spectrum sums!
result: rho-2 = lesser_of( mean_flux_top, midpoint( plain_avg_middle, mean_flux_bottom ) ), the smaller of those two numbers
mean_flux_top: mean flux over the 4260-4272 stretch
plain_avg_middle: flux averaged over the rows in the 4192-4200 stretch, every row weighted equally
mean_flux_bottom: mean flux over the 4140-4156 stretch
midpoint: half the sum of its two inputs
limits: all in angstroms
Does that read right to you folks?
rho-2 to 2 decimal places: 1.13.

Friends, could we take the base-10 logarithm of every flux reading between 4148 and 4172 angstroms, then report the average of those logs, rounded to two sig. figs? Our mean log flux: 0.13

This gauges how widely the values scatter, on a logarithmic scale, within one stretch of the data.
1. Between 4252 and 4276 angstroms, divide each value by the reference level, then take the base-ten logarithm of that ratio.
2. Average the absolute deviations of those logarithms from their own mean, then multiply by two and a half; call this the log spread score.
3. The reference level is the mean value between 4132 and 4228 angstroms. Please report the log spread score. 0.165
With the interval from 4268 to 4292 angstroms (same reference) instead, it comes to 0.142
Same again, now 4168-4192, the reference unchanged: 0.021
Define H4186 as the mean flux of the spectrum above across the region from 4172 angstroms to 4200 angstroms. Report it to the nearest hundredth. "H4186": 1.30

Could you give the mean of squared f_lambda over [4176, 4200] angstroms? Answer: 1.70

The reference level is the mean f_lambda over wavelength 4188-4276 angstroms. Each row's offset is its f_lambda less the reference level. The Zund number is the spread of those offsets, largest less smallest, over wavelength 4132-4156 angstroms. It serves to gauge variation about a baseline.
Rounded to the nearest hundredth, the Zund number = 0.29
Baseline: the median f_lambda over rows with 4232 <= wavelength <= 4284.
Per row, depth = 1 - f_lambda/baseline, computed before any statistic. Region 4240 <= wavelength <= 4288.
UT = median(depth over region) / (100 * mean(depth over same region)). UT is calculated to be 0.20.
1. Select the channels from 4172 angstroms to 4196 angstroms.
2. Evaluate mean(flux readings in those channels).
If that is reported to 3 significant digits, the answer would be 1.32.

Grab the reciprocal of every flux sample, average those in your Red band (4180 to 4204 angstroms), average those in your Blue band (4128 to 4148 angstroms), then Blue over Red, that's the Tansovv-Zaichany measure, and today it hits 1.07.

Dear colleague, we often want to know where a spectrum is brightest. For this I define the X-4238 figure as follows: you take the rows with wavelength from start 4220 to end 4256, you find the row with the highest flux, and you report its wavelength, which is 4246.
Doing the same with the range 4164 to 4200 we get 4194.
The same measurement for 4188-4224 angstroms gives 4194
